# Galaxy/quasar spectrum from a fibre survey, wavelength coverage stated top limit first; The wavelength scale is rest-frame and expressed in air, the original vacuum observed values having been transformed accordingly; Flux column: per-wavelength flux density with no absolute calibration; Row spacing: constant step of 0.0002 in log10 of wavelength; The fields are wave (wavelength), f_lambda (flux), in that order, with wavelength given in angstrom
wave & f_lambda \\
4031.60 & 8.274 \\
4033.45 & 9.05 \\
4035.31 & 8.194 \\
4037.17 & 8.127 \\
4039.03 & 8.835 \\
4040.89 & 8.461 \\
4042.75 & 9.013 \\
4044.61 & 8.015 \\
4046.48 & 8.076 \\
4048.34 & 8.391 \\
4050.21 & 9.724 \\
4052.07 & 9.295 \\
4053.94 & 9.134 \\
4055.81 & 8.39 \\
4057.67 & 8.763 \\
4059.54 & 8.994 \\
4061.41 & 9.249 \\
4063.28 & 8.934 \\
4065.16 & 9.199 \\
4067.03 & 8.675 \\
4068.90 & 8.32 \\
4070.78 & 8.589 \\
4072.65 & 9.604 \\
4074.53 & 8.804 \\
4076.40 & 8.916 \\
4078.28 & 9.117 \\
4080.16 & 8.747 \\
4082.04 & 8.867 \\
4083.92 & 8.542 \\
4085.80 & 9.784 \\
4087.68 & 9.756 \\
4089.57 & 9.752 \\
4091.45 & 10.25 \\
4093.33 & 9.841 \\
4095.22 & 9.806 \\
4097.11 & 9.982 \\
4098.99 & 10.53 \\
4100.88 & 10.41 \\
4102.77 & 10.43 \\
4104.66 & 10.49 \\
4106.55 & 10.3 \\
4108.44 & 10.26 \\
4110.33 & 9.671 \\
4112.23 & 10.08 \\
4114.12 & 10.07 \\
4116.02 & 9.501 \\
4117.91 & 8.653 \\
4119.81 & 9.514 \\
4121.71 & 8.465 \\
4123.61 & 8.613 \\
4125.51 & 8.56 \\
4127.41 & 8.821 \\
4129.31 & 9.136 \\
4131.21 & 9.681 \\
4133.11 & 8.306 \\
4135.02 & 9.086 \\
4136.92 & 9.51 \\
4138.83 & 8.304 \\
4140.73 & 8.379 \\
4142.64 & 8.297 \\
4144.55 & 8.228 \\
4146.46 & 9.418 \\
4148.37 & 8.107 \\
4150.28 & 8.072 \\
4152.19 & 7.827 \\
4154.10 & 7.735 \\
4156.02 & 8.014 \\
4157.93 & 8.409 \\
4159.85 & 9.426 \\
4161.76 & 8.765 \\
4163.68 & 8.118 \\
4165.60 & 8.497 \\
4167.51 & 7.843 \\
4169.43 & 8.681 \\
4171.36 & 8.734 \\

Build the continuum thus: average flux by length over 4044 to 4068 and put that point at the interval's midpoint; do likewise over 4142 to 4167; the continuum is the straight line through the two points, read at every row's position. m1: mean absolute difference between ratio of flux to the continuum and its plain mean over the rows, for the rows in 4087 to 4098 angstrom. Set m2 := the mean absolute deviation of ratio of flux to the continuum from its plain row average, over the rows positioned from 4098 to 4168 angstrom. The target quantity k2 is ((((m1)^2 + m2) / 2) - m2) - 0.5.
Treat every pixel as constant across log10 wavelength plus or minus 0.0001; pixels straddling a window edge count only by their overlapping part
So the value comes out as -0.542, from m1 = 0.018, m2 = 0.083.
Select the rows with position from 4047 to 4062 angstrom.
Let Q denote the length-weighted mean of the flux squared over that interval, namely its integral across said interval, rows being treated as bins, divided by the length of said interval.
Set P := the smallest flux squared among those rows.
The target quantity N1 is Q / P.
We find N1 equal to 1.14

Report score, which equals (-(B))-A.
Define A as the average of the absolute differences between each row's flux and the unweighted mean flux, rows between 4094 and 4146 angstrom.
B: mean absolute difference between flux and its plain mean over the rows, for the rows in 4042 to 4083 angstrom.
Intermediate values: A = 0.71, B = 0.3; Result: -1.06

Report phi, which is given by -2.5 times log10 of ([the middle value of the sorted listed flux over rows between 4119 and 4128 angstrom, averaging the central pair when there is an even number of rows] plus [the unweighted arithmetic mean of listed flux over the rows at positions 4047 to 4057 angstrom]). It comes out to -3.11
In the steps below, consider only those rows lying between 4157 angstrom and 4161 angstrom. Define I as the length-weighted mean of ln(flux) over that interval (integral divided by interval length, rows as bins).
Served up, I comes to 2.187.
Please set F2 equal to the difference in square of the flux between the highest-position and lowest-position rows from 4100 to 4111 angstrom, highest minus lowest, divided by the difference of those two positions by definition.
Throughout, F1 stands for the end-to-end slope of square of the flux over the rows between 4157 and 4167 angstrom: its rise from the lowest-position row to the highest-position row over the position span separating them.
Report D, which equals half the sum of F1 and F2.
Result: -0.7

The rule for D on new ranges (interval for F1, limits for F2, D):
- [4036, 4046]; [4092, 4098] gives 0.2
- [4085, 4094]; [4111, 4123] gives -1.5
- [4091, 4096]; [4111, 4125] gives -2.4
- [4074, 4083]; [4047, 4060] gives 0.5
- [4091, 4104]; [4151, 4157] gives 0.6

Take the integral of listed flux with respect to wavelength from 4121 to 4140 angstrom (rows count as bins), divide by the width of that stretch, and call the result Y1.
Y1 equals 8.85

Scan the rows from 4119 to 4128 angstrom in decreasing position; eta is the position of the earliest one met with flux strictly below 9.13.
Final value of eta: 4127.41 angstrom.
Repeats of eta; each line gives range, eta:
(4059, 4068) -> 4067.03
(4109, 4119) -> 4117.91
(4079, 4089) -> 4083.92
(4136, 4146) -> 4144.55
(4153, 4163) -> 4161.76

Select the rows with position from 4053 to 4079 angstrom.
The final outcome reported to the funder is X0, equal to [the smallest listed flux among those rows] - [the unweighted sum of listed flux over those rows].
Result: -116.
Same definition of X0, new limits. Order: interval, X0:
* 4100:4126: -127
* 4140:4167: -110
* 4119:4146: -115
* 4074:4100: -124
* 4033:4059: -113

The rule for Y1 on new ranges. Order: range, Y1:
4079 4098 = 9.52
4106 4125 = 9.47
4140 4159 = 8.25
